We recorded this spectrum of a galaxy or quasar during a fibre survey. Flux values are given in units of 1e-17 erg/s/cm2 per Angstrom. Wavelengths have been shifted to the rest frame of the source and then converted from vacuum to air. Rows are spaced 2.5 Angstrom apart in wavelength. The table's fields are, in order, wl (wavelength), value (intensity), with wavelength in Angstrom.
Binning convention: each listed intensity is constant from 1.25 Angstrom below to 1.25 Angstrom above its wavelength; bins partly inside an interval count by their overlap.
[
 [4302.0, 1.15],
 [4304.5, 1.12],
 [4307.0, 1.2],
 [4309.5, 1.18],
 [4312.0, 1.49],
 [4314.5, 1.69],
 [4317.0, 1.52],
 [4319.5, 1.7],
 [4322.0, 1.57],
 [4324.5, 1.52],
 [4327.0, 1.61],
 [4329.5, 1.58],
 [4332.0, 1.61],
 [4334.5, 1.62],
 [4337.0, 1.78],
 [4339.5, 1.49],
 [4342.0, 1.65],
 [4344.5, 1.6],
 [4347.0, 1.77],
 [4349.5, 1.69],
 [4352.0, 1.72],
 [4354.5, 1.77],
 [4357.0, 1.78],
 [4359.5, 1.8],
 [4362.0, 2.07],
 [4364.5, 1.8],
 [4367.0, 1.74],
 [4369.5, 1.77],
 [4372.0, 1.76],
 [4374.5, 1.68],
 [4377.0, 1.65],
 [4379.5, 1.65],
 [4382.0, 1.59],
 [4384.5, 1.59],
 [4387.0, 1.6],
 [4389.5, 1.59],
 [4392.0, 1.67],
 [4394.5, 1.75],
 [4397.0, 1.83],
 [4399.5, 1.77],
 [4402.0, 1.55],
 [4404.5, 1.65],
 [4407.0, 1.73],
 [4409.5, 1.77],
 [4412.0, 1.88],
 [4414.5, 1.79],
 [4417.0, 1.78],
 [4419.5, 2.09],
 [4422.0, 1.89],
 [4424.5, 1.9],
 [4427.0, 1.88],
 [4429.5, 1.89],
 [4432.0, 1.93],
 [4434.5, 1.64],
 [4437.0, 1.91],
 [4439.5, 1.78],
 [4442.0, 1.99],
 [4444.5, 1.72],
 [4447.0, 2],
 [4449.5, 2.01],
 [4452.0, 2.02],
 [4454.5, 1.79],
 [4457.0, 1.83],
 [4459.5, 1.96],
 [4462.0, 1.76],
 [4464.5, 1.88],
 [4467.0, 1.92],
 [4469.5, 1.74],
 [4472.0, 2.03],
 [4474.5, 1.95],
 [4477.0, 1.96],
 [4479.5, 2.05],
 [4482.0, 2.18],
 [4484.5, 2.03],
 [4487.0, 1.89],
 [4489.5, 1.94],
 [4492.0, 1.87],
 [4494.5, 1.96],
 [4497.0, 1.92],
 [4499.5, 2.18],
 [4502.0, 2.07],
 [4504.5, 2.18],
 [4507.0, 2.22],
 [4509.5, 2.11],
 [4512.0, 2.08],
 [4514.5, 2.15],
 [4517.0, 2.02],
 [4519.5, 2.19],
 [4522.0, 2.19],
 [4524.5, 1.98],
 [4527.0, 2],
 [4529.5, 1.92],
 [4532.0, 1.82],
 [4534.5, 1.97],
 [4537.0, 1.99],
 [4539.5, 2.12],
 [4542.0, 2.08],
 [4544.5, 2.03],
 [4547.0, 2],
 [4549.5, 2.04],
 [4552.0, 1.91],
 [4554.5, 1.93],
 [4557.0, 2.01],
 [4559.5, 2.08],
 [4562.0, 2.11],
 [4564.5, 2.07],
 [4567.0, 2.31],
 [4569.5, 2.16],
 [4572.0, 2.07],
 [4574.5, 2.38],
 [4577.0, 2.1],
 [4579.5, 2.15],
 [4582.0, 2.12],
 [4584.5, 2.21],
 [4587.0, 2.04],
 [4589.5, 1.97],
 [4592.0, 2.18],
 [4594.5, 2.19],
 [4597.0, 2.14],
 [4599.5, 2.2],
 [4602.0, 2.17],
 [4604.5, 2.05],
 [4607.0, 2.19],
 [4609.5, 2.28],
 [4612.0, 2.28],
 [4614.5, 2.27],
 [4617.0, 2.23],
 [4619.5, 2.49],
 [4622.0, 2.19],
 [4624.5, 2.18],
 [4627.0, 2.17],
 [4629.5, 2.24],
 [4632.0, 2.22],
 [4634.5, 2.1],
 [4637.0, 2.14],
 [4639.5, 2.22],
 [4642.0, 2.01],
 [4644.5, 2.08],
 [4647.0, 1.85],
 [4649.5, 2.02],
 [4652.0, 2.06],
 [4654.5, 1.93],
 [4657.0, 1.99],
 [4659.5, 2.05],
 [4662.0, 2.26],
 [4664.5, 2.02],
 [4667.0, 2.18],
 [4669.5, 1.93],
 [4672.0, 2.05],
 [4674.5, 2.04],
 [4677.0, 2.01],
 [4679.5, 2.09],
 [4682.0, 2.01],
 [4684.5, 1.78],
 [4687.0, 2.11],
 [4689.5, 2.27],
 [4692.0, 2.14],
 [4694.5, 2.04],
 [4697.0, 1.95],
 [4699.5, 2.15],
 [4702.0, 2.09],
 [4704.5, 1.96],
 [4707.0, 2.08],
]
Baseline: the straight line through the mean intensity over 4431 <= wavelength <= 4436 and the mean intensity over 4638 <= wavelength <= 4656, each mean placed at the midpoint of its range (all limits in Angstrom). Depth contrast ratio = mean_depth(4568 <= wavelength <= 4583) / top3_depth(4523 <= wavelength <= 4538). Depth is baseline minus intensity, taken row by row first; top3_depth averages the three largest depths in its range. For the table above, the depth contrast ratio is 28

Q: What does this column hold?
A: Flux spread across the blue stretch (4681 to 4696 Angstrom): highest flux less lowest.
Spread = 0.490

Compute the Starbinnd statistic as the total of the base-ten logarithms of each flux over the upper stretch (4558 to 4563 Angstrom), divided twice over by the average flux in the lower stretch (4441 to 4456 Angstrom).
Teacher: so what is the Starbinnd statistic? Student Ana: 0.17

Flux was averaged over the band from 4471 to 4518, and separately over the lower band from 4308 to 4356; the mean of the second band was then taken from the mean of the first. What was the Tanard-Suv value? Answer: 0.43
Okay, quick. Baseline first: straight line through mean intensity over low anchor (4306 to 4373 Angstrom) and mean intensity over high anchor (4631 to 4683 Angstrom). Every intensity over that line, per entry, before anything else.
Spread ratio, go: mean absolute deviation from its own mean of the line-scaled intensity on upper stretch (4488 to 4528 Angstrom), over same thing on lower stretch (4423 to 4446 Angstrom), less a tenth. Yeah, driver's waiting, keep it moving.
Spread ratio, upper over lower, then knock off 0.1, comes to 0.84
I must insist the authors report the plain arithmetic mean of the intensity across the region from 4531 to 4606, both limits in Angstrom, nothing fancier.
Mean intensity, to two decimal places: 2.09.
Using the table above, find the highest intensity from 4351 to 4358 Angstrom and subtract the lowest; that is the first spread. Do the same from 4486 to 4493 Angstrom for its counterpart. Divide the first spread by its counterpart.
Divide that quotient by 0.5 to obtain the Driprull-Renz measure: 1.7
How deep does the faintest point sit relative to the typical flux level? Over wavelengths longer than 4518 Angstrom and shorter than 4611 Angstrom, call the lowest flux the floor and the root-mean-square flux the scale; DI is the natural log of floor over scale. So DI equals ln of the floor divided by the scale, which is -0.14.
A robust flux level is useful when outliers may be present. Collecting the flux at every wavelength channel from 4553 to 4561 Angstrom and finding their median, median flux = 2.01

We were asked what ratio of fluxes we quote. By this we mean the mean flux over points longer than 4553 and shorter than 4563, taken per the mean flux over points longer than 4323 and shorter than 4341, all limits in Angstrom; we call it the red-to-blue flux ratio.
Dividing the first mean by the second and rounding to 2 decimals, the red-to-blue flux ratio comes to 1.27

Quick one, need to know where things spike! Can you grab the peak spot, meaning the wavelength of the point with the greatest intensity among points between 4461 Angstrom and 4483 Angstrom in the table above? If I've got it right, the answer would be 4482.0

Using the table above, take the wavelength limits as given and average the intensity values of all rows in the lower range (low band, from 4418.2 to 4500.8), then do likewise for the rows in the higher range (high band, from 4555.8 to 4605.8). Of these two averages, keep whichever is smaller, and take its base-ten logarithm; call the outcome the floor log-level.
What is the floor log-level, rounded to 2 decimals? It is 0.28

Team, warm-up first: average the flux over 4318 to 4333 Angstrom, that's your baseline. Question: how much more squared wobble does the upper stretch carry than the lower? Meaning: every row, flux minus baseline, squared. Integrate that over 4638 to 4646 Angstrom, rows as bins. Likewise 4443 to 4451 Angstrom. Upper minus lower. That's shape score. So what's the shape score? 1.1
